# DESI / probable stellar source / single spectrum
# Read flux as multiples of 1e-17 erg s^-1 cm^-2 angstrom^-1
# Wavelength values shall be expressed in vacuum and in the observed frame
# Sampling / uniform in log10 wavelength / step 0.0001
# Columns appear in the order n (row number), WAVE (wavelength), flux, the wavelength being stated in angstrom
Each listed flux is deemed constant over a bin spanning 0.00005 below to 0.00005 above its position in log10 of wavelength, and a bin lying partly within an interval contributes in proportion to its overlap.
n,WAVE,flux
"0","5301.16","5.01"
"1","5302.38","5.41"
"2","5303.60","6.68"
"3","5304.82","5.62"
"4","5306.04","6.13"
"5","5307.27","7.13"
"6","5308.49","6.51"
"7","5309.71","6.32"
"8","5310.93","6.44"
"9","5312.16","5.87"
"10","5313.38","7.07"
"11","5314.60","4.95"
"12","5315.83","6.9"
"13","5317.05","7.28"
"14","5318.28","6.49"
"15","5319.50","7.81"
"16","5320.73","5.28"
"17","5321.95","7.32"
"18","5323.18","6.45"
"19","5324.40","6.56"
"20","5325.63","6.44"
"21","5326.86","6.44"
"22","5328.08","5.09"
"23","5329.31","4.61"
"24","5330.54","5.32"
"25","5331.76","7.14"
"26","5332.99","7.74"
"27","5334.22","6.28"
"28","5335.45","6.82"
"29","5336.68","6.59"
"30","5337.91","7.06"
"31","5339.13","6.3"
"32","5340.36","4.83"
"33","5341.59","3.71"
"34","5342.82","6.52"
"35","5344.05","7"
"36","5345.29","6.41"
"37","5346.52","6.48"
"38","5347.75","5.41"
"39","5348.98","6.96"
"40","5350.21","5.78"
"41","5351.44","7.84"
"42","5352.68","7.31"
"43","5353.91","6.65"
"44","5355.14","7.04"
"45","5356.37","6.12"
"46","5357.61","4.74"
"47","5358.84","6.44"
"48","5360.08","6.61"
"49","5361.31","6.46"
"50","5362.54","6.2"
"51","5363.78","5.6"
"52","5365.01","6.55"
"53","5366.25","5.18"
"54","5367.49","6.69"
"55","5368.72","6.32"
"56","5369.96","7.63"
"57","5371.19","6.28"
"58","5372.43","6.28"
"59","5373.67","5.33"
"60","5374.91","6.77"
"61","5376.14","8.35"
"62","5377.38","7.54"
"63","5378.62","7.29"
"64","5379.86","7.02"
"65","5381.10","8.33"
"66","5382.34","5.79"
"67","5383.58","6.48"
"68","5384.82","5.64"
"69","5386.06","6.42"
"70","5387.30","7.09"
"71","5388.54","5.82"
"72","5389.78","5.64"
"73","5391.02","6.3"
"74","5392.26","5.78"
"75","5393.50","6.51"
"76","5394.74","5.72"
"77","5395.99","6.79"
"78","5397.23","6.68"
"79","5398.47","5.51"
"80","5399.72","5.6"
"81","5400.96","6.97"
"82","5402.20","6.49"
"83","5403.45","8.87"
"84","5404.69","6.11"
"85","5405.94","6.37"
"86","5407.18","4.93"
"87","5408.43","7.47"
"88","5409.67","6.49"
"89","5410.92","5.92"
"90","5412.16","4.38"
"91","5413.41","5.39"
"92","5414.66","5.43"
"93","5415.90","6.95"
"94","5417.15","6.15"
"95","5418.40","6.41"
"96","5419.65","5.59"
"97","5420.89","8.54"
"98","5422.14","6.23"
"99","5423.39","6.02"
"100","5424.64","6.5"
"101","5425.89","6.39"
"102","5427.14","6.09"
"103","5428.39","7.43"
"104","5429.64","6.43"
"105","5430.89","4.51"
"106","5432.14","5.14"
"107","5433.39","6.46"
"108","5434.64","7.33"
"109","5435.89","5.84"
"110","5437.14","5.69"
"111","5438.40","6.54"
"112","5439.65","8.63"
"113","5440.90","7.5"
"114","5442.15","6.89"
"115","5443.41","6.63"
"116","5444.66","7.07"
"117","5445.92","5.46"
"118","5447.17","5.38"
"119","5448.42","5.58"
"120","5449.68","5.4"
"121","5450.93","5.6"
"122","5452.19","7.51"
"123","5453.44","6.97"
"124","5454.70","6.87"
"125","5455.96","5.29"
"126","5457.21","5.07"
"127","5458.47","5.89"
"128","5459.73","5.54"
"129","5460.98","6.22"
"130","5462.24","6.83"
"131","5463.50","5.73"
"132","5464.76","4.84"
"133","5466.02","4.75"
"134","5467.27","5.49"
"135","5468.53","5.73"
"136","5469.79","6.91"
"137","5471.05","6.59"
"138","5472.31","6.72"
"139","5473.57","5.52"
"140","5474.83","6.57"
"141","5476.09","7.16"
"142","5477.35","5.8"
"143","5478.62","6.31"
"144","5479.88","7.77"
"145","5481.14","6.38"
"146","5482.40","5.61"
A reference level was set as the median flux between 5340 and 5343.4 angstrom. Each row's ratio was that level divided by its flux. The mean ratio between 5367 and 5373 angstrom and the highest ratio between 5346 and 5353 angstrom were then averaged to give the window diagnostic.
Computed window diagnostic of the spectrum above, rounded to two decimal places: 0.81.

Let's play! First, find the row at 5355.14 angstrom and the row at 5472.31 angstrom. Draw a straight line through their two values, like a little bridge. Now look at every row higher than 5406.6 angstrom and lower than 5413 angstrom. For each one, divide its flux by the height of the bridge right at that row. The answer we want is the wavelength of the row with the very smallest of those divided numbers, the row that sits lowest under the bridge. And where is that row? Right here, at 5412.16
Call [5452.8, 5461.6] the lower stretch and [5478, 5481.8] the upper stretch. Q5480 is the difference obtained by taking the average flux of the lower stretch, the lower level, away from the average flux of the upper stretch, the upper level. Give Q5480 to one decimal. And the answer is 0.8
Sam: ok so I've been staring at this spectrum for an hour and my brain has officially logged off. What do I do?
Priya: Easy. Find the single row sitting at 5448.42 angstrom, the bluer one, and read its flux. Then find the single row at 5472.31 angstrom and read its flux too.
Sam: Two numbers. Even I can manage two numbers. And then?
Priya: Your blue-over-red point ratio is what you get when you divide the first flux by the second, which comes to 0.83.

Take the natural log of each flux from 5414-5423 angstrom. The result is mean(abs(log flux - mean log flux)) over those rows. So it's 0.11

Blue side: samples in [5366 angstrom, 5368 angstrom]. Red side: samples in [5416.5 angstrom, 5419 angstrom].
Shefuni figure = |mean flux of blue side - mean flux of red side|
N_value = 0.3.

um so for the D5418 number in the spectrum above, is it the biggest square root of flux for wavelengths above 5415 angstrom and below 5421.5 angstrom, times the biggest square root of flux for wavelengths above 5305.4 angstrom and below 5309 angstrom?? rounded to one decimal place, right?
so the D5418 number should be 7.8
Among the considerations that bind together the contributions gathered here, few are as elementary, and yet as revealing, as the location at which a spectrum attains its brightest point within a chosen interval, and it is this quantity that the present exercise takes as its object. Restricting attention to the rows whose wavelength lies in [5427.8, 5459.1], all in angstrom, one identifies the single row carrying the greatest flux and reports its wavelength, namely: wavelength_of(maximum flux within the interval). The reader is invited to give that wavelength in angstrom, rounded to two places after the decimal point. 5439.65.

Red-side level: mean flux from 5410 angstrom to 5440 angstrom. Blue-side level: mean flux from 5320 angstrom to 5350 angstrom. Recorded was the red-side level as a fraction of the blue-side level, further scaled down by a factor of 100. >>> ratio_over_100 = 0.0101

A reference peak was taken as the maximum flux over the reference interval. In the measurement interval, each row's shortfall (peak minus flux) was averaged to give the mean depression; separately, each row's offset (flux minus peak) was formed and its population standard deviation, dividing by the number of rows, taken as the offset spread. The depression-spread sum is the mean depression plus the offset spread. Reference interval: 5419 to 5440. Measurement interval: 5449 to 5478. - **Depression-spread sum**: 3.36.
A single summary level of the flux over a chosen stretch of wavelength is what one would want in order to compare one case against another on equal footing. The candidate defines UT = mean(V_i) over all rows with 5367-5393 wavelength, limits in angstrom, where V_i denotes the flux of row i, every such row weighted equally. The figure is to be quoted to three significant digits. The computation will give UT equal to 6.61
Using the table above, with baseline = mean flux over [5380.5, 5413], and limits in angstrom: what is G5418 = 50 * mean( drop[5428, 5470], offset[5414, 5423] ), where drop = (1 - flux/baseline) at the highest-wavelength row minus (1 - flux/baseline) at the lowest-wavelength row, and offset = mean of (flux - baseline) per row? 6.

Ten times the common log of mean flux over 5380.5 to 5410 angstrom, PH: 8.07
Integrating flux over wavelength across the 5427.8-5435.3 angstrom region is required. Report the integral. 46.6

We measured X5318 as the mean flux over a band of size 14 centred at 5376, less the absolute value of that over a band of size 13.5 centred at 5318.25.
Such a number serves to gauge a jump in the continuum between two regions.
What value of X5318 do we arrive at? 0.4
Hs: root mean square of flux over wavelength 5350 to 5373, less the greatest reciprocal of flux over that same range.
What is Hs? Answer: 6.2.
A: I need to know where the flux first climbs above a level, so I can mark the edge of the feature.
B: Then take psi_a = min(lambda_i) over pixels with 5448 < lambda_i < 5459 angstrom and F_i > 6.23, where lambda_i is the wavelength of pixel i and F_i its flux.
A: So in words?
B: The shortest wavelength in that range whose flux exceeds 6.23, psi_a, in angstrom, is 5452.19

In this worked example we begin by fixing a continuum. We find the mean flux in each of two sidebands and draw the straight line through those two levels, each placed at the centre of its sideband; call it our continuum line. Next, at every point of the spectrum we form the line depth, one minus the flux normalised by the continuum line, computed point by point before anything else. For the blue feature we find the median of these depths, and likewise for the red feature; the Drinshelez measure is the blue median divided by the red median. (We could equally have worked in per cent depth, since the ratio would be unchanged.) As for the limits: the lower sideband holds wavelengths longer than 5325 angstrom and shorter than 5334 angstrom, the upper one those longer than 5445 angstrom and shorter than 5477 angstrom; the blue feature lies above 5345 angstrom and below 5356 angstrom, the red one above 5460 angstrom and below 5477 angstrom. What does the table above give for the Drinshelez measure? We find 2.4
